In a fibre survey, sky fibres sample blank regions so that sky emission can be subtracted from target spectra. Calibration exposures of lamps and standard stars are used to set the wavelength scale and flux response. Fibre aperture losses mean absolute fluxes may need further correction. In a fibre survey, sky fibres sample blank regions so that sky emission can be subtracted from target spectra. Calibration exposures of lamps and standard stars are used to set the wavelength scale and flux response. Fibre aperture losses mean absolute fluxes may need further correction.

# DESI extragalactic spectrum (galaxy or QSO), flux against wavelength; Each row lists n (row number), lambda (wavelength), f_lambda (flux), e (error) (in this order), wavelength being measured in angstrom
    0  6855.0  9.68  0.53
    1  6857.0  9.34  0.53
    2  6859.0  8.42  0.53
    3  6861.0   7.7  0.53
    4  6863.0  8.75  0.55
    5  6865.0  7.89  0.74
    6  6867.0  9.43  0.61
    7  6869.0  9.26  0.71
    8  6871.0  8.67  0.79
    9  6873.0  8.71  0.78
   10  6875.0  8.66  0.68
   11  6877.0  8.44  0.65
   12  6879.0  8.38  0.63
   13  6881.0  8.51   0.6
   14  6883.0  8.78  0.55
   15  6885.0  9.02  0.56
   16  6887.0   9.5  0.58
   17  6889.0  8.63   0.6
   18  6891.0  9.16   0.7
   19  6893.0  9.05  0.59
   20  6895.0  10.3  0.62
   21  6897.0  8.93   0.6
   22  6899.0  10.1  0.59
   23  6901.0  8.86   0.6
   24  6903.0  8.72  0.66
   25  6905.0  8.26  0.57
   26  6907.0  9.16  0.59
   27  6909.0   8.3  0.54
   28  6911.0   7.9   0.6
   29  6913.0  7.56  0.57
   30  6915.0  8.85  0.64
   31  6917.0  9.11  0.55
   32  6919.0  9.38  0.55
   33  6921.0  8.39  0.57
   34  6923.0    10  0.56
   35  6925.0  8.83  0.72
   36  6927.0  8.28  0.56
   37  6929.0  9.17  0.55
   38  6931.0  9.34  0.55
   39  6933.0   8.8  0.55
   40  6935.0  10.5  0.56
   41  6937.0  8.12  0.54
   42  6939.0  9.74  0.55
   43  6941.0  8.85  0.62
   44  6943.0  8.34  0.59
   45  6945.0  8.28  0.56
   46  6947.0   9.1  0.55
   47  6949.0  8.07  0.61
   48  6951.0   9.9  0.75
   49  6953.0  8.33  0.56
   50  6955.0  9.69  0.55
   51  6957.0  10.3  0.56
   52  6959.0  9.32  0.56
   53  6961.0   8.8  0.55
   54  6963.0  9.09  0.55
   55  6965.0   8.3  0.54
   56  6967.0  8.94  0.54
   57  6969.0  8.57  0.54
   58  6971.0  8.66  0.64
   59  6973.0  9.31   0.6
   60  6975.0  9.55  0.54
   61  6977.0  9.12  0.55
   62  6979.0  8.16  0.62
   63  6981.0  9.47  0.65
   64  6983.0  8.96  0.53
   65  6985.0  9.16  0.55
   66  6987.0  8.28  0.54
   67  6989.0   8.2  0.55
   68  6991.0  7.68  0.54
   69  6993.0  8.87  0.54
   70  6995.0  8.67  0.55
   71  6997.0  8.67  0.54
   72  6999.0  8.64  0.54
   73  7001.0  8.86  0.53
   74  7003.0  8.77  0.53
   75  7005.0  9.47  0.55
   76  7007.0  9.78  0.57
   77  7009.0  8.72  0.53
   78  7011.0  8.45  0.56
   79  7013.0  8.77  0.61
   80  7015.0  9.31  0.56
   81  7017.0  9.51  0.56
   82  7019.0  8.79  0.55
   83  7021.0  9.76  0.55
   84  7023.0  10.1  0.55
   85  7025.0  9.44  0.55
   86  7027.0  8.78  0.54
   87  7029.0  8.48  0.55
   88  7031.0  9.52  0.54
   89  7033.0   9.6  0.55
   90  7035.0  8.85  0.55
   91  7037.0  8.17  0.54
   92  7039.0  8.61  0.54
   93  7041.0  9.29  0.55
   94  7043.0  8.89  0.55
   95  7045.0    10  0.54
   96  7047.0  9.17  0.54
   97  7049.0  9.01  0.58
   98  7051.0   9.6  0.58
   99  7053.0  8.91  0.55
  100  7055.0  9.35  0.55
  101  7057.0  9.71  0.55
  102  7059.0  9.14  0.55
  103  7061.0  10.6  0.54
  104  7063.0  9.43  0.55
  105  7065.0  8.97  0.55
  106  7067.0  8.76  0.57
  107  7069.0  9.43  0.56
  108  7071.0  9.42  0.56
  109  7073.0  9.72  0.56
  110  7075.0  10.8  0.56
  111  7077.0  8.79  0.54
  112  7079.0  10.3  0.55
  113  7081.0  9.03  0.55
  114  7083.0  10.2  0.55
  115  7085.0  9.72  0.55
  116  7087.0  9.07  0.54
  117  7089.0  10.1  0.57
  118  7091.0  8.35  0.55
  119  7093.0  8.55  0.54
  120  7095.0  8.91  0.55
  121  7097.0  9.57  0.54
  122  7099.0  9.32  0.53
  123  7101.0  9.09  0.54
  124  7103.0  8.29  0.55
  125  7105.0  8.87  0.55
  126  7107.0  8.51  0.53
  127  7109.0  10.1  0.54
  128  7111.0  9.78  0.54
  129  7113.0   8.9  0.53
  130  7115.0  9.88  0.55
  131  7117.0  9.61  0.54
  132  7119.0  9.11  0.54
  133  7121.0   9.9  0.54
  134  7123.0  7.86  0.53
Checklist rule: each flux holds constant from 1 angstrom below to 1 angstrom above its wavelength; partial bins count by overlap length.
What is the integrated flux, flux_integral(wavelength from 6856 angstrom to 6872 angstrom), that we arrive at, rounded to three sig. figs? 139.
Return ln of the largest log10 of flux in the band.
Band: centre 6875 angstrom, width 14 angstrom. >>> -0.034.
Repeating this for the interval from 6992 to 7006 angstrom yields -0.024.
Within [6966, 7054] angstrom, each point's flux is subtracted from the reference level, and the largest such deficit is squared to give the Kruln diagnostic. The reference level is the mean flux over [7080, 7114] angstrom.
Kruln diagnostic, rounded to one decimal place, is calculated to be 2.3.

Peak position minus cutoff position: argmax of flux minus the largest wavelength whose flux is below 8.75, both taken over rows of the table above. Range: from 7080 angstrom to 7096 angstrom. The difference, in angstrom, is -10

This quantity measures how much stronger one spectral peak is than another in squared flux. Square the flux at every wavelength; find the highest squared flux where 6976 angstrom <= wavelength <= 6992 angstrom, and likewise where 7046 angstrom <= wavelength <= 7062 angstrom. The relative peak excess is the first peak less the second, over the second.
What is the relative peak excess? -0.20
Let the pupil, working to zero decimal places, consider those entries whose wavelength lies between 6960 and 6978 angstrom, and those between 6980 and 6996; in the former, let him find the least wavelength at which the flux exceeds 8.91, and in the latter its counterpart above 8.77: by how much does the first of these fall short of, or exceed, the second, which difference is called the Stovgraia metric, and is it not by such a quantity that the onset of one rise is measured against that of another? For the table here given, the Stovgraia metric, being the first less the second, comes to -18 angstrom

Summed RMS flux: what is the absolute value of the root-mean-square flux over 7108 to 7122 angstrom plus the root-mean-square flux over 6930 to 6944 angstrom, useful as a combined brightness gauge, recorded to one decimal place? 18.8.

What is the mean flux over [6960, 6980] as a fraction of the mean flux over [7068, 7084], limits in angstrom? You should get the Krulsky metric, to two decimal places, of 0.91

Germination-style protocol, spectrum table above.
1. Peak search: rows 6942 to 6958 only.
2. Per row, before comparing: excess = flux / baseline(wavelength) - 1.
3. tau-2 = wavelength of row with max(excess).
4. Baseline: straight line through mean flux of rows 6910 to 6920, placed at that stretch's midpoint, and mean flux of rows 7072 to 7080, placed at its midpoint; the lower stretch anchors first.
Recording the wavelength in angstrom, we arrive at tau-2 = 6957.0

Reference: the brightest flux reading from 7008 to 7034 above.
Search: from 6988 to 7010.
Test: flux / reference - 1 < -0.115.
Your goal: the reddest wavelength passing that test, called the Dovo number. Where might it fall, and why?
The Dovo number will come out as 7009.0 angstrom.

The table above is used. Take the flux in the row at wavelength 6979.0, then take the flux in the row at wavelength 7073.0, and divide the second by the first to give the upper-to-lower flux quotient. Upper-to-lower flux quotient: 1.19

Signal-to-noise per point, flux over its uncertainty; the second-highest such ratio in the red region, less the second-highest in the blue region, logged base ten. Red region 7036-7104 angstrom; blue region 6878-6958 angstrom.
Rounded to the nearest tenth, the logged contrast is 0.0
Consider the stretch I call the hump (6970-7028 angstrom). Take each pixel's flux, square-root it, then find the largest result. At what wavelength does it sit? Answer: 7023.0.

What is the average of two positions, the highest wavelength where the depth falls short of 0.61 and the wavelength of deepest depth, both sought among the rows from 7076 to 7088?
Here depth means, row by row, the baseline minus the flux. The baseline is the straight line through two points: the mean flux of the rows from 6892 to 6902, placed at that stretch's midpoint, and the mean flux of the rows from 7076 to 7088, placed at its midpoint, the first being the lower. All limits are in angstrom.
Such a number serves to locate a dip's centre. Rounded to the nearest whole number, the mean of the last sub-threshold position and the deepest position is 7082 angstrom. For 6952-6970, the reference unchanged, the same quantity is 6966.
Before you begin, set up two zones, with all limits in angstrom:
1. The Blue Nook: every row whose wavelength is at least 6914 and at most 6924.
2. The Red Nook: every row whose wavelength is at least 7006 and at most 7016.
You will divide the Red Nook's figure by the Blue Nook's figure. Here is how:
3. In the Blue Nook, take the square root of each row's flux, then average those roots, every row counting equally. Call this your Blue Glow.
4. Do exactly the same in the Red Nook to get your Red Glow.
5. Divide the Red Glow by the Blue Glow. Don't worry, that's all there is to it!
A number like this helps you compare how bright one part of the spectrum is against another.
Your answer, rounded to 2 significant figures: 0.99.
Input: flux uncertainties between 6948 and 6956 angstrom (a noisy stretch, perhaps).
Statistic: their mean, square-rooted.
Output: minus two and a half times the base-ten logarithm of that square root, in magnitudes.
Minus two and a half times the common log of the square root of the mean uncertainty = 0.26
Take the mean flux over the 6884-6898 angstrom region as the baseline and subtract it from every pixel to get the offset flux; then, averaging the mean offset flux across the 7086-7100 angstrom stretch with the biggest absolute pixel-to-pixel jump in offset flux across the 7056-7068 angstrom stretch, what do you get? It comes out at 0.7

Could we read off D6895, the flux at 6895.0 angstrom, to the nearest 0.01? 10.30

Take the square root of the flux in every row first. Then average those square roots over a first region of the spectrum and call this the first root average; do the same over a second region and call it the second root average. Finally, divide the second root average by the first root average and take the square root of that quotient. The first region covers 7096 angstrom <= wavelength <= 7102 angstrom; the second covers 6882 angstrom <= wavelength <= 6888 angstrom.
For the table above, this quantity 0.994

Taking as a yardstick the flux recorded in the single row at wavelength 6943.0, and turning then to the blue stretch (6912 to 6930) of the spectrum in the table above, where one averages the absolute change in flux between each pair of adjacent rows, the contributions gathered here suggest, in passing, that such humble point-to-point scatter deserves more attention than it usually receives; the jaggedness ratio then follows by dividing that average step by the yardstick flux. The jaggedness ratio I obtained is 0.11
